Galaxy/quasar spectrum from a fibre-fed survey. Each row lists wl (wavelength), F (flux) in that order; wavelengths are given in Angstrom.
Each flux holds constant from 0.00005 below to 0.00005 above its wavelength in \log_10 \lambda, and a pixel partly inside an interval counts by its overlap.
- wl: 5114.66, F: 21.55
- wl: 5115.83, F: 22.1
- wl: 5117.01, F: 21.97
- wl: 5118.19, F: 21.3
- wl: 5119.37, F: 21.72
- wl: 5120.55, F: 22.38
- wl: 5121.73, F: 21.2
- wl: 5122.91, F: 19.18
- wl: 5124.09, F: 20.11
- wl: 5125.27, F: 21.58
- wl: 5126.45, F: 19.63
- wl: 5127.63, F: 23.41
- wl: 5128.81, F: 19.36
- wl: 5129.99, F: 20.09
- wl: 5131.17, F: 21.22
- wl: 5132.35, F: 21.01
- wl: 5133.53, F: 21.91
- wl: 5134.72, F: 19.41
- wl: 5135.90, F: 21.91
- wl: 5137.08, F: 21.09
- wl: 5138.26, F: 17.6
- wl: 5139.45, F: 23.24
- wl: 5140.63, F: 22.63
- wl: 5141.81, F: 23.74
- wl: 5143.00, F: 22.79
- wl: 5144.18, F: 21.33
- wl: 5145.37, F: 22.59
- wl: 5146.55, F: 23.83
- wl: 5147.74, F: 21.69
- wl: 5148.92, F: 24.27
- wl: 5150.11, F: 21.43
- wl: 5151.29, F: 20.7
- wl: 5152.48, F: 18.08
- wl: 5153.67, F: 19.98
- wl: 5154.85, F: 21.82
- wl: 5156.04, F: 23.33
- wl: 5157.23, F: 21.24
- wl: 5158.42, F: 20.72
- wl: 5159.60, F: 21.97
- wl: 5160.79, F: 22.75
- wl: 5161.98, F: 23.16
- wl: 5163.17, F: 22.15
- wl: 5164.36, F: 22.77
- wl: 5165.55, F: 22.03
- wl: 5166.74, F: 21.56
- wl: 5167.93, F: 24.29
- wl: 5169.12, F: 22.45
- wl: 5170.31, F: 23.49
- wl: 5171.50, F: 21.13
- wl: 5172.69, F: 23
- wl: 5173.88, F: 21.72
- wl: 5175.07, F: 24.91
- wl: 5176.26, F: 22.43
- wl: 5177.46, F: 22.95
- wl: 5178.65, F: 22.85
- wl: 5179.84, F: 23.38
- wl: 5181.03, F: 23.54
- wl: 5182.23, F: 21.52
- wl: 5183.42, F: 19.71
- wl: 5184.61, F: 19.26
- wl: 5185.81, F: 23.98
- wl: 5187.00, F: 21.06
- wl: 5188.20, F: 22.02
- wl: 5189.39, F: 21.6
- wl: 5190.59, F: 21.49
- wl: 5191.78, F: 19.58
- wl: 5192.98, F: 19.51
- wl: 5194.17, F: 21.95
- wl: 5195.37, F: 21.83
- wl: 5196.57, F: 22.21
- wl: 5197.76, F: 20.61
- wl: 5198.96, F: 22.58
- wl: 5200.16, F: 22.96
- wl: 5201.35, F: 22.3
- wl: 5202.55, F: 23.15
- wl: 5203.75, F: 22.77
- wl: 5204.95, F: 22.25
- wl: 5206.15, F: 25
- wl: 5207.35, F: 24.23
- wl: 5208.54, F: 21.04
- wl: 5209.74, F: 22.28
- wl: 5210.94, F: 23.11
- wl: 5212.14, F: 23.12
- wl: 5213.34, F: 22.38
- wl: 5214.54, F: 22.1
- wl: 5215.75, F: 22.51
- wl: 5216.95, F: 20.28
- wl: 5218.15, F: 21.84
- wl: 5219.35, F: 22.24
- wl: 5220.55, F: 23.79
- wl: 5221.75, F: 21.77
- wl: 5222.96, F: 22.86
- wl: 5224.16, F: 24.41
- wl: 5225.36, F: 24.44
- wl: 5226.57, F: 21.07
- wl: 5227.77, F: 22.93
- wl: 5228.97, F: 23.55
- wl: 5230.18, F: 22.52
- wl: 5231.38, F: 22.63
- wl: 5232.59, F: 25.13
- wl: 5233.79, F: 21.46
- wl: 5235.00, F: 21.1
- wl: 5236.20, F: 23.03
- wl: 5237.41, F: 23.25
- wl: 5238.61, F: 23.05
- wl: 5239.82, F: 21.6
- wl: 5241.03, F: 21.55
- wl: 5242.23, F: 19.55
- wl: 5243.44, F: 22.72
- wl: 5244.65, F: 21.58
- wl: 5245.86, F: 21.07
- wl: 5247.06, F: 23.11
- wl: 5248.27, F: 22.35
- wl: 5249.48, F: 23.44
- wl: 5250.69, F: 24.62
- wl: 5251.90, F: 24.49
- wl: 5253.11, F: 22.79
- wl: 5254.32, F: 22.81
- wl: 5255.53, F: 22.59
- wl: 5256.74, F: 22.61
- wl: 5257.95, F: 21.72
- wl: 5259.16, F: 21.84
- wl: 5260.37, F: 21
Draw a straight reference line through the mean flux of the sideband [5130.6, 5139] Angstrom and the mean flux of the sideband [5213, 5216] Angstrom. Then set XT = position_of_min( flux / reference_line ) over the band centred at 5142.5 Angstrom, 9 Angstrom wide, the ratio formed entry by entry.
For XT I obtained 5138.26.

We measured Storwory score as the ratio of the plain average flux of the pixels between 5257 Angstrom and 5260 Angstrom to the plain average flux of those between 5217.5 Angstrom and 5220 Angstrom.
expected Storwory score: 0.99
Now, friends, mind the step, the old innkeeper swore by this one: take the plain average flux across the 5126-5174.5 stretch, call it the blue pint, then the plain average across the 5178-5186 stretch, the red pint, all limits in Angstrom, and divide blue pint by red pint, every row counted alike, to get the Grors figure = 0.99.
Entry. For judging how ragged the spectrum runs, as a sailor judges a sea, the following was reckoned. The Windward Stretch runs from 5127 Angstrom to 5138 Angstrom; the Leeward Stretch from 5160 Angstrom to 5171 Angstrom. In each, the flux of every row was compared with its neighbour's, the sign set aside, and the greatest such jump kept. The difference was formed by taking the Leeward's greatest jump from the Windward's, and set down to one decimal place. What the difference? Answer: 1.3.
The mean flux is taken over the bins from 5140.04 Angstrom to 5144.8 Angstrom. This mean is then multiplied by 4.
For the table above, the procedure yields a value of 90.5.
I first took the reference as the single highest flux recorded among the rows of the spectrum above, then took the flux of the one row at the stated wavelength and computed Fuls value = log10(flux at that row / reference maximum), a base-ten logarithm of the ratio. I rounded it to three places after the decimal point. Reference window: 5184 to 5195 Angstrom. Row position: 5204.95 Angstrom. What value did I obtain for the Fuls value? -0.033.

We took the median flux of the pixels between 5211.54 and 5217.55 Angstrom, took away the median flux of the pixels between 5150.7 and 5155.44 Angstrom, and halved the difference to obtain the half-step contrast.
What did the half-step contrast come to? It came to 1.0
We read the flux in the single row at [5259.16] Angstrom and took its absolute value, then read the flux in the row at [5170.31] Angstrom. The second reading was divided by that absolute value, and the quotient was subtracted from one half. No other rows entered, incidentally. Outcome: -0.58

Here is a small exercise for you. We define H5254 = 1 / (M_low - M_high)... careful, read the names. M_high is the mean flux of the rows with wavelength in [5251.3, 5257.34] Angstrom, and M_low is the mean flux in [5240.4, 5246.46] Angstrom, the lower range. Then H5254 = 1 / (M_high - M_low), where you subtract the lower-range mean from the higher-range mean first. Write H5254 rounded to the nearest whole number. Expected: 1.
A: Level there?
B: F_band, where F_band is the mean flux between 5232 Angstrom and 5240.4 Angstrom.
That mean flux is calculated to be 22.7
